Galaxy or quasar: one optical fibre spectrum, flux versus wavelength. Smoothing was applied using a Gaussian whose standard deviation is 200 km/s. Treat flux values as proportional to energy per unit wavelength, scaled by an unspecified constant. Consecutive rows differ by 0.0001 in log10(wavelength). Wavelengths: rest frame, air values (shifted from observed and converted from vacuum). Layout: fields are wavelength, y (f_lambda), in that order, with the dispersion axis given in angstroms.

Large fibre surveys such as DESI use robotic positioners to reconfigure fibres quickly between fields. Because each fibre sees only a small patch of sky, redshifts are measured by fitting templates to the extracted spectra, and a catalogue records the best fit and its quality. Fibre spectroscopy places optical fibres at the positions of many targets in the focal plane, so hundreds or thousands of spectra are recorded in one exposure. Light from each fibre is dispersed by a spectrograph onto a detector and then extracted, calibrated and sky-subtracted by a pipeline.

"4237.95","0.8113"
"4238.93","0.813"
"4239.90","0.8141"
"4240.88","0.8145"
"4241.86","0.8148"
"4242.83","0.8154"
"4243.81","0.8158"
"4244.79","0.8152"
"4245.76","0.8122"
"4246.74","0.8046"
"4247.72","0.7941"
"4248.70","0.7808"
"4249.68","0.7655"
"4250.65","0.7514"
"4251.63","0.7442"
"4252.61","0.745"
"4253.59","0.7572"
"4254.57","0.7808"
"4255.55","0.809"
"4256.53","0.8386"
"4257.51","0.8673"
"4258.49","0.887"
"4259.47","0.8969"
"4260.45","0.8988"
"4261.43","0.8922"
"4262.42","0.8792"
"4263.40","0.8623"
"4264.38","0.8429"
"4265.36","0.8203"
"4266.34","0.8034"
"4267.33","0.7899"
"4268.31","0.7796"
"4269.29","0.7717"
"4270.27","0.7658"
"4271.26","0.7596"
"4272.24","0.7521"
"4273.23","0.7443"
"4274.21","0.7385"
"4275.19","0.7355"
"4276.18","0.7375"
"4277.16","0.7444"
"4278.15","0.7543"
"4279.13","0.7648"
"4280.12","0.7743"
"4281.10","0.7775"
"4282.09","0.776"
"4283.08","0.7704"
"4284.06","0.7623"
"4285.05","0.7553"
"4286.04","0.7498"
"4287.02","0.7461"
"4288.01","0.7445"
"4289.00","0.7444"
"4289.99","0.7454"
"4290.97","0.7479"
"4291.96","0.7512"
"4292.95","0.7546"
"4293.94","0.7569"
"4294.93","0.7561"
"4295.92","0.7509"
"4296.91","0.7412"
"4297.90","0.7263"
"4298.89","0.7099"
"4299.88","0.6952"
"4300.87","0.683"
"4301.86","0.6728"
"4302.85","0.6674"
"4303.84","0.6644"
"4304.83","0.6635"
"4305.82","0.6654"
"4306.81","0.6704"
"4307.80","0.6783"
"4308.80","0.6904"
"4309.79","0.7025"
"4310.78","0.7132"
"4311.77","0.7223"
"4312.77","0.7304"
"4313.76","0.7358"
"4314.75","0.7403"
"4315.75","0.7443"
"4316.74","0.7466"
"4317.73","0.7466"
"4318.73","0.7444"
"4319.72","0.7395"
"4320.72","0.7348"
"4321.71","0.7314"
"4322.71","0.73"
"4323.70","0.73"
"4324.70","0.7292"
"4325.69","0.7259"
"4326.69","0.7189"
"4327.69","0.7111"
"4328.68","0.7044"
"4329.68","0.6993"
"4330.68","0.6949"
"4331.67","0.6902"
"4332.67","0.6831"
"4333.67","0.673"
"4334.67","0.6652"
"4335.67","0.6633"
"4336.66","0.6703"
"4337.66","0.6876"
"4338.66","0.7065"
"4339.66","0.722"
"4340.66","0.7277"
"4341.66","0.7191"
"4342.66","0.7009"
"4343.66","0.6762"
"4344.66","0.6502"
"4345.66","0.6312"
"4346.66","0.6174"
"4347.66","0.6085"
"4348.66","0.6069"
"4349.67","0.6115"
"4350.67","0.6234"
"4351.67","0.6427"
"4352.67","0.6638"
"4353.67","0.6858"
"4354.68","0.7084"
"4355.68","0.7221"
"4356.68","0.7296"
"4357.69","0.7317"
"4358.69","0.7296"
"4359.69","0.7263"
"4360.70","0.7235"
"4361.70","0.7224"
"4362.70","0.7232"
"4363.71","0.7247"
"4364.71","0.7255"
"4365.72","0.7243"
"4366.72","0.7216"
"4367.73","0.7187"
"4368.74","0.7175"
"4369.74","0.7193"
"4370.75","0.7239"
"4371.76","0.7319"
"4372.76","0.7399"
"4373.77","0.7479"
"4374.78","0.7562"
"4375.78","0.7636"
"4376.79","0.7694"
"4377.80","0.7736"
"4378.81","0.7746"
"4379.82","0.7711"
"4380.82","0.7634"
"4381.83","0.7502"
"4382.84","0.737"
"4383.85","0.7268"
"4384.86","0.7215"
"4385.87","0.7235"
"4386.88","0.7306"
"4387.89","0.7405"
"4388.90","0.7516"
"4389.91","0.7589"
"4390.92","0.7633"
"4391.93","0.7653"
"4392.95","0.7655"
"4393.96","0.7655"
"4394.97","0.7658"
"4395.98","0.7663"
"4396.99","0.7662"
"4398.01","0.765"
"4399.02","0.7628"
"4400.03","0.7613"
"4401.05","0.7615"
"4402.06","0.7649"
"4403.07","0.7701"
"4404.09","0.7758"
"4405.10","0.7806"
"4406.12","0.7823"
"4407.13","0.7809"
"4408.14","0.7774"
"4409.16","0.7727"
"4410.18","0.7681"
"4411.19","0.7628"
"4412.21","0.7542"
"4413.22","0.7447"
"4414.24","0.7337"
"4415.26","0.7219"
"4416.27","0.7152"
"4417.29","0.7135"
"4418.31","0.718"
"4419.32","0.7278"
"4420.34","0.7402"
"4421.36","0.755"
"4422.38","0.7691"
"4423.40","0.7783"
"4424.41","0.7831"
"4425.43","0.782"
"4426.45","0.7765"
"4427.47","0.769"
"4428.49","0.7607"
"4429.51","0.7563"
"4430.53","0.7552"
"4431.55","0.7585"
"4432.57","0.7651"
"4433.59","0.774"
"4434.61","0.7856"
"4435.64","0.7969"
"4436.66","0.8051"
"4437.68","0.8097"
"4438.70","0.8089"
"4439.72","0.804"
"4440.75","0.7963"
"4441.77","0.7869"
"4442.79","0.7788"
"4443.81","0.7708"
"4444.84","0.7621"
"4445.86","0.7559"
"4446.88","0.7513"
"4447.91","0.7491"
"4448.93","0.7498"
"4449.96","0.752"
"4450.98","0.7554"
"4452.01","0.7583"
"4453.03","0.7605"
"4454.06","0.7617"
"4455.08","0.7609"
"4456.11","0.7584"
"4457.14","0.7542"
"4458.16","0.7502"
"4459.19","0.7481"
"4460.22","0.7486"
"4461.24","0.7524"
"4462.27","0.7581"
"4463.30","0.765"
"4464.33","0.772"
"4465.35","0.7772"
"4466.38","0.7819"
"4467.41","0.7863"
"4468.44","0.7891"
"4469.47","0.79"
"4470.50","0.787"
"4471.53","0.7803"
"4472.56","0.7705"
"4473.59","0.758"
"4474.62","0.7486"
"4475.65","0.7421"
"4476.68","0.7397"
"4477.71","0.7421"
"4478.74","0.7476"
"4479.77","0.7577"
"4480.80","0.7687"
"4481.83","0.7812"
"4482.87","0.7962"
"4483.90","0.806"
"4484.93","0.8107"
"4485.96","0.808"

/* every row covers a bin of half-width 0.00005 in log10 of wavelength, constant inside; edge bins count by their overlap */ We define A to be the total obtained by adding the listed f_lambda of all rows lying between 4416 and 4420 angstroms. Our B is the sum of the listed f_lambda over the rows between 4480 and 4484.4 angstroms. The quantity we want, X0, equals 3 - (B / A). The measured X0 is 1.90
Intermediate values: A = 2.87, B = 3.15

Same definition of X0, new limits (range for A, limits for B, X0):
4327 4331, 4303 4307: 2.05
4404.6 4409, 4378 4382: 2.02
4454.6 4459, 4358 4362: 2.04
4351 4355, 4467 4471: 1.83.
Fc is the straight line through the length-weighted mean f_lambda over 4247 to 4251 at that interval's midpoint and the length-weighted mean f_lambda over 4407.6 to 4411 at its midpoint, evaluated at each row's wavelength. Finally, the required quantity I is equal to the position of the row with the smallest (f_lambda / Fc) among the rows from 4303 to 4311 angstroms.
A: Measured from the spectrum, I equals 4304.83 angstroms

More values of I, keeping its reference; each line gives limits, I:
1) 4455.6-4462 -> 4459.19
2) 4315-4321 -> 4320.72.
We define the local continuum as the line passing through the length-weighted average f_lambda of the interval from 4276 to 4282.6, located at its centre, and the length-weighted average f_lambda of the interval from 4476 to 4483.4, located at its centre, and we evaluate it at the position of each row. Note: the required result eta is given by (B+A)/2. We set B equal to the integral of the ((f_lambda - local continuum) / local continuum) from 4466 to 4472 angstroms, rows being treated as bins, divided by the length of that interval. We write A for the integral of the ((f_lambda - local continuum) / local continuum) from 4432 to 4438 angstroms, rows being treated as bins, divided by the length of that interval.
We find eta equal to 0.03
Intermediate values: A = 0.03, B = 0.03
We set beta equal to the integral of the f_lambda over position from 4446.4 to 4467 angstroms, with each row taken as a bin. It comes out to 16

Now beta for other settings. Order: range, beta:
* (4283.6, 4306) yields 16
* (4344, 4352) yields 5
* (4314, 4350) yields 25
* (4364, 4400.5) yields 27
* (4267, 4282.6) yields 12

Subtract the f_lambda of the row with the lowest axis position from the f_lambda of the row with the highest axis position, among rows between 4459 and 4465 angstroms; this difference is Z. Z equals 0.02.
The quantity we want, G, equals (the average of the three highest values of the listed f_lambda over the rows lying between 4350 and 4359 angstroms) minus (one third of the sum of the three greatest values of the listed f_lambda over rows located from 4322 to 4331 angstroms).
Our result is 0.001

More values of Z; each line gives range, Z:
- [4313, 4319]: 0.01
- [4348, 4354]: 0.08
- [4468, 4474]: -0.03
